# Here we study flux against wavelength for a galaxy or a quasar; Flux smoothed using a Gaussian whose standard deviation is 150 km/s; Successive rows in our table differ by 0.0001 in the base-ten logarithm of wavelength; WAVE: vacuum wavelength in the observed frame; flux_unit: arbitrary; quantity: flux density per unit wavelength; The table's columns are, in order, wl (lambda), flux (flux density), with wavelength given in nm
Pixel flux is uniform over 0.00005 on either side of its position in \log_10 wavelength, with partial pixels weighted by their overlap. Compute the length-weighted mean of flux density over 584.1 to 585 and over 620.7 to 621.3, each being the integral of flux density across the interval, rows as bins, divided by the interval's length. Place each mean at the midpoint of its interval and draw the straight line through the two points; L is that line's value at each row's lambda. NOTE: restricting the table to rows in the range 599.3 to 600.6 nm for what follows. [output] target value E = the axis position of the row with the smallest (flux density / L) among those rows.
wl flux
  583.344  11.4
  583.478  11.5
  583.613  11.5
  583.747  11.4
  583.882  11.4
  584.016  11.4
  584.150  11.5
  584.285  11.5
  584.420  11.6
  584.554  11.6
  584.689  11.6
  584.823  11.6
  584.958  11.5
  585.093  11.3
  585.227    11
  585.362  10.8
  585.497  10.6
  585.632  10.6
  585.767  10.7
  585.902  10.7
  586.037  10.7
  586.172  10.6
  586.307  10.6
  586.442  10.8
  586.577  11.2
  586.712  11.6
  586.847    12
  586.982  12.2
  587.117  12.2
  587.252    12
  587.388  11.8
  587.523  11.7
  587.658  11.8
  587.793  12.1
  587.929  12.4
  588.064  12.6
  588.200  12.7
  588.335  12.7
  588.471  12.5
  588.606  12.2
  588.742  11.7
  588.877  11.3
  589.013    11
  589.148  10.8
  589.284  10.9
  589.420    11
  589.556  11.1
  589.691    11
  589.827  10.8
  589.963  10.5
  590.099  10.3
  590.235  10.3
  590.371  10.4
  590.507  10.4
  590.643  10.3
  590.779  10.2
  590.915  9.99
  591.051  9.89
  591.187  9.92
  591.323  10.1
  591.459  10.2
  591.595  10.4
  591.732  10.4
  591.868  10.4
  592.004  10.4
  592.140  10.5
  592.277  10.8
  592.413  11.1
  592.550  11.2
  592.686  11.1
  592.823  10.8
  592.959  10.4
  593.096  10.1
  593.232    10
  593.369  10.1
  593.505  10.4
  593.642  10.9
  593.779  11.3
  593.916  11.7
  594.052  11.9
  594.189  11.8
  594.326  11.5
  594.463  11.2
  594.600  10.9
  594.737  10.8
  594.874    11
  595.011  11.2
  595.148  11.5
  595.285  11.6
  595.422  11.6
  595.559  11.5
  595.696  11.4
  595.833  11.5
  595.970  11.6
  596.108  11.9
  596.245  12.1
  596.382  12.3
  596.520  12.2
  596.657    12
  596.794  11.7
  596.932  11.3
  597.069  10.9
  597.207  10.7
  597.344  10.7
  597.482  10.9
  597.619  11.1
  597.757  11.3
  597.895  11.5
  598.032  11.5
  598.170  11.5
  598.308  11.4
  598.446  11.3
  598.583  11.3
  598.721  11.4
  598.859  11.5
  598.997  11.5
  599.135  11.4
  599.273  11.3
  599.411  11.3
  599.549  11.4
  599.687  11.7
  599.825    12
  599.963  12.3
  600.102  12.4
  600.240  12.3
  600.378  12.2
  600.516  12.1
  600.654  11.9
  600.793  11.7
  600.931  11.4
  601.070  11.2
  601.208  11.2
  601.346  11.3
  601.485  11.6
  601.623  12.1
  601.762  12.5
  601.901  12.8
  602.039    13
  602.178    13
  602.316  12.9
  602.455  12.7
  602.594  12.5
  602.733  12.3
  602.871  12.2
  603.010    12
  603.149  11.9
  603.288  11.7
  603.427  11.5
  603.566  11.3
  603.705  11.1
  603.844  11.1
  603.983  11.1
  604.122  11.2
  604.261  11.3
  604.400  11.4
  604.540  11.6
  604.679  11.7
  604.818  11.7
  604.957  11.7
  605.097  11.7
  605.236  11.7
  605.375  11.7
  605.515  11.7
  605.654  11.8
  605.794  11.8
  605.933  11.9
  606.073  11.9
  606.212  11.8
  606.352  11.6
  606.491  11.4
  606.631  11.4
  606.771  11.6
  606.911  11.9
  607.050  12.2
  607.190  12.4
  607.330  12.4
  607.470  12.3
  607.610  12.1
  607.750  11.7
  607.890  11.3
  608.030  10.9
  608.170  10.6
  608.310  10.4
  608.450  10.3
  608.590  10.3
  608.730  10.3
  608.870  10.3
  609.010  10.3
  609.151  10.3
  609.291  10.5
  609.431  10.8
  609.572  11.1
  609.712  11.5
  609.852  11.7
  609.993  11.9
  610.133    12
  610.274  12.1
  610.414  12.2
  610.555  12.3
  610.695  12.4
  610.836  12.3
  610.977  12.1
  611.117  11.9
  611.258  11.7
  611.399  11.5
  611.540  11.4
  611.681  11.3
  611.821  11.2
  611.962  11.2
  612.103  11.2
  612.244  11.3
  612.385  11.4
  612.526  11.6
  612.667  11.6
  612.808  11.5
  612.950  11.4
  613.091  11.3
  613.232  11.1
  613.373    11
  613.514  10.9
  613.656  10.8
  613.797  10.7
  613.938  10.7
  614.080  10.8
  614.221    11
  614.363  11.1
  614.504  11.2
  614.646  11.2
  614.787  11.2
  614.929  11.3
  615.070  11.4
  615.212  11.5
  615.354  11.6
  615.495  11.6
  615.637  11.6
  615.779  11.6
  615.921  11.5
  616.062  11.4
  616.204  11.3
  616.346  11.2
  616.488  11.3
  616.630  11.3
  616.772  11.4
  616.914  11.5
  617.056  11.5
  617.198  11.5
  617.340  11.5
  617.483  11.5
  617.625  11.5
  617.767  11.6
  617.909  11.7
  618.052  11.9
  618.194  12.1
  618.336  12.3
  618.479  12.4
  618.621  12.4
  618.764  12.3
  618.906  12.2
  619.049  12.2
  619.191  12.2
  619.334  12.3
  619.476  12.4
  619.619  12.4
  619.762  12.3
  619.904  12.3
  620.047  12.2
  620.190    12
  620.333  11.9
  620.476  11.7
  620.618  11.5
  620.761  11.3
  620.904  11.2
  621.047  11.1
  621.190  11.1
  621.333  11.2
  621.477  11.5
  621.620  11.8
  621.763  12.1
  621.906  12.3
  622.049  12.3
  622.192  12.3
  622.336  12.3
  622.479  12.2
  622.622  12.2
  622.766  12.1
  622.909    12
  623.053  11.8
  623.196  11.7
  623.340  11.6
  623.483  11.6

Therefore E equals 599.411 nm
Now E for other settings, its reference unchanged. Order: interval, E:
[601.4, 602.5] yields 601.485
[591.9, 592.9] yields 592.004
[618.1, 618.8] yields 618.194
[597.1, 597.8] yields 597.207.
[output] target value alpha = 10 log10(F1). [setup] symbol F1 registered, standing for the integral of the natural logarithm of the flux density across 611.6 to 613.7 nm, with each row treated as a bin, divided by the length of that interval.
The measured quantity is 3.84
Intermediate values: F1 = 2.42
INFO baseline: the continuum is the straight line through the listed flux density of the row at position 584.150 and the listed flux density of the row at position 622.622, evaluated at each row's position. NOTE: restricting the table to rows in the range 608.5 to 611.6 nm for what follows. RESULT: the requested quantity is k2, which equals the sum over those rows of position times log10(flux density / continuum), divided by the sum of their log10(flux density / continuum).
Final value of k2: 609.16 nm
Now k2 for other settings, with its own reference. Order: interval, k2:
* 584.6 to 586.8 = 585.89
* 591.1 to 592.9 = 591.83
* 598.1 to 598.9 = 598.52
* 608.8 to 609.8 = 609.20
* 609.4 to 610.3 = 609.54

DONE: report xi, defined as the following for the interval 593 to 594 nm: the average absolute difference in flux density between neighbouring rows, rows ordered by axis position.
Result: 0.30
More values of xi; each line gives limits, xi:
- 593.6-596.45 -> 0.20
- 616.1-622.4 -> 0.10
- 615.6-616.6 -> 0.08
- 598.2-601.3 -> 0.13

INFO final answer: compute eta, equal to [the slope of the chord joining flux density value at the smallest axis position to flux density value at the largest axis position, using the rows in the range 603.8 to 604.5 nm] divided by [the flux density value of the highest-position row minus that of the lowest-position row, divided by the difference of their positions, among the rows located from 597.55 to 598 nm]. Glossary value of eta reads 0.4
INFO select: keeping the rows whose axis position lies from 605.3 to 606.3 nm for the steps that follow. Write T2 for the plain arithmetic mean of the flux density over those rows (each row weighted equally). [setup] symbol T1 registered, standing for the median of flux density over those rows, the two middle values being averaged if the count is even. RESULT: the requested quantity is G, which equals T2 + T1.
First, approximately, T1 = 11.8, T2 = 11.8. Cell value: 23.6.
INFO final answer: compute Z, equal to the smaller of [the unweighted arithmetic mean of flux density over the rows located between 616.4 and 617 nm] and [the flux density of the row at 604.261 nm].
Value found 11.30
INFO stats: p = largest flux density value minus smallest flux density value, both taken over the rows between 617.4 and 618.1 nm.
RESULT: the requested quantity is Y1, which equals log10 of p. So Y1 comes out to -0.4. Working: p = 0.4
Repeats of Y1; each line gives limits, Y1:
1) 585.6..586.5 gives -0.7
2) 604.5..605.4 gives -1.0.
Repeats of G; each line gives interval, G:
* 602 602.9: 25.4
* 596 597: 23.9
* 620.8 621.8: 22.6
